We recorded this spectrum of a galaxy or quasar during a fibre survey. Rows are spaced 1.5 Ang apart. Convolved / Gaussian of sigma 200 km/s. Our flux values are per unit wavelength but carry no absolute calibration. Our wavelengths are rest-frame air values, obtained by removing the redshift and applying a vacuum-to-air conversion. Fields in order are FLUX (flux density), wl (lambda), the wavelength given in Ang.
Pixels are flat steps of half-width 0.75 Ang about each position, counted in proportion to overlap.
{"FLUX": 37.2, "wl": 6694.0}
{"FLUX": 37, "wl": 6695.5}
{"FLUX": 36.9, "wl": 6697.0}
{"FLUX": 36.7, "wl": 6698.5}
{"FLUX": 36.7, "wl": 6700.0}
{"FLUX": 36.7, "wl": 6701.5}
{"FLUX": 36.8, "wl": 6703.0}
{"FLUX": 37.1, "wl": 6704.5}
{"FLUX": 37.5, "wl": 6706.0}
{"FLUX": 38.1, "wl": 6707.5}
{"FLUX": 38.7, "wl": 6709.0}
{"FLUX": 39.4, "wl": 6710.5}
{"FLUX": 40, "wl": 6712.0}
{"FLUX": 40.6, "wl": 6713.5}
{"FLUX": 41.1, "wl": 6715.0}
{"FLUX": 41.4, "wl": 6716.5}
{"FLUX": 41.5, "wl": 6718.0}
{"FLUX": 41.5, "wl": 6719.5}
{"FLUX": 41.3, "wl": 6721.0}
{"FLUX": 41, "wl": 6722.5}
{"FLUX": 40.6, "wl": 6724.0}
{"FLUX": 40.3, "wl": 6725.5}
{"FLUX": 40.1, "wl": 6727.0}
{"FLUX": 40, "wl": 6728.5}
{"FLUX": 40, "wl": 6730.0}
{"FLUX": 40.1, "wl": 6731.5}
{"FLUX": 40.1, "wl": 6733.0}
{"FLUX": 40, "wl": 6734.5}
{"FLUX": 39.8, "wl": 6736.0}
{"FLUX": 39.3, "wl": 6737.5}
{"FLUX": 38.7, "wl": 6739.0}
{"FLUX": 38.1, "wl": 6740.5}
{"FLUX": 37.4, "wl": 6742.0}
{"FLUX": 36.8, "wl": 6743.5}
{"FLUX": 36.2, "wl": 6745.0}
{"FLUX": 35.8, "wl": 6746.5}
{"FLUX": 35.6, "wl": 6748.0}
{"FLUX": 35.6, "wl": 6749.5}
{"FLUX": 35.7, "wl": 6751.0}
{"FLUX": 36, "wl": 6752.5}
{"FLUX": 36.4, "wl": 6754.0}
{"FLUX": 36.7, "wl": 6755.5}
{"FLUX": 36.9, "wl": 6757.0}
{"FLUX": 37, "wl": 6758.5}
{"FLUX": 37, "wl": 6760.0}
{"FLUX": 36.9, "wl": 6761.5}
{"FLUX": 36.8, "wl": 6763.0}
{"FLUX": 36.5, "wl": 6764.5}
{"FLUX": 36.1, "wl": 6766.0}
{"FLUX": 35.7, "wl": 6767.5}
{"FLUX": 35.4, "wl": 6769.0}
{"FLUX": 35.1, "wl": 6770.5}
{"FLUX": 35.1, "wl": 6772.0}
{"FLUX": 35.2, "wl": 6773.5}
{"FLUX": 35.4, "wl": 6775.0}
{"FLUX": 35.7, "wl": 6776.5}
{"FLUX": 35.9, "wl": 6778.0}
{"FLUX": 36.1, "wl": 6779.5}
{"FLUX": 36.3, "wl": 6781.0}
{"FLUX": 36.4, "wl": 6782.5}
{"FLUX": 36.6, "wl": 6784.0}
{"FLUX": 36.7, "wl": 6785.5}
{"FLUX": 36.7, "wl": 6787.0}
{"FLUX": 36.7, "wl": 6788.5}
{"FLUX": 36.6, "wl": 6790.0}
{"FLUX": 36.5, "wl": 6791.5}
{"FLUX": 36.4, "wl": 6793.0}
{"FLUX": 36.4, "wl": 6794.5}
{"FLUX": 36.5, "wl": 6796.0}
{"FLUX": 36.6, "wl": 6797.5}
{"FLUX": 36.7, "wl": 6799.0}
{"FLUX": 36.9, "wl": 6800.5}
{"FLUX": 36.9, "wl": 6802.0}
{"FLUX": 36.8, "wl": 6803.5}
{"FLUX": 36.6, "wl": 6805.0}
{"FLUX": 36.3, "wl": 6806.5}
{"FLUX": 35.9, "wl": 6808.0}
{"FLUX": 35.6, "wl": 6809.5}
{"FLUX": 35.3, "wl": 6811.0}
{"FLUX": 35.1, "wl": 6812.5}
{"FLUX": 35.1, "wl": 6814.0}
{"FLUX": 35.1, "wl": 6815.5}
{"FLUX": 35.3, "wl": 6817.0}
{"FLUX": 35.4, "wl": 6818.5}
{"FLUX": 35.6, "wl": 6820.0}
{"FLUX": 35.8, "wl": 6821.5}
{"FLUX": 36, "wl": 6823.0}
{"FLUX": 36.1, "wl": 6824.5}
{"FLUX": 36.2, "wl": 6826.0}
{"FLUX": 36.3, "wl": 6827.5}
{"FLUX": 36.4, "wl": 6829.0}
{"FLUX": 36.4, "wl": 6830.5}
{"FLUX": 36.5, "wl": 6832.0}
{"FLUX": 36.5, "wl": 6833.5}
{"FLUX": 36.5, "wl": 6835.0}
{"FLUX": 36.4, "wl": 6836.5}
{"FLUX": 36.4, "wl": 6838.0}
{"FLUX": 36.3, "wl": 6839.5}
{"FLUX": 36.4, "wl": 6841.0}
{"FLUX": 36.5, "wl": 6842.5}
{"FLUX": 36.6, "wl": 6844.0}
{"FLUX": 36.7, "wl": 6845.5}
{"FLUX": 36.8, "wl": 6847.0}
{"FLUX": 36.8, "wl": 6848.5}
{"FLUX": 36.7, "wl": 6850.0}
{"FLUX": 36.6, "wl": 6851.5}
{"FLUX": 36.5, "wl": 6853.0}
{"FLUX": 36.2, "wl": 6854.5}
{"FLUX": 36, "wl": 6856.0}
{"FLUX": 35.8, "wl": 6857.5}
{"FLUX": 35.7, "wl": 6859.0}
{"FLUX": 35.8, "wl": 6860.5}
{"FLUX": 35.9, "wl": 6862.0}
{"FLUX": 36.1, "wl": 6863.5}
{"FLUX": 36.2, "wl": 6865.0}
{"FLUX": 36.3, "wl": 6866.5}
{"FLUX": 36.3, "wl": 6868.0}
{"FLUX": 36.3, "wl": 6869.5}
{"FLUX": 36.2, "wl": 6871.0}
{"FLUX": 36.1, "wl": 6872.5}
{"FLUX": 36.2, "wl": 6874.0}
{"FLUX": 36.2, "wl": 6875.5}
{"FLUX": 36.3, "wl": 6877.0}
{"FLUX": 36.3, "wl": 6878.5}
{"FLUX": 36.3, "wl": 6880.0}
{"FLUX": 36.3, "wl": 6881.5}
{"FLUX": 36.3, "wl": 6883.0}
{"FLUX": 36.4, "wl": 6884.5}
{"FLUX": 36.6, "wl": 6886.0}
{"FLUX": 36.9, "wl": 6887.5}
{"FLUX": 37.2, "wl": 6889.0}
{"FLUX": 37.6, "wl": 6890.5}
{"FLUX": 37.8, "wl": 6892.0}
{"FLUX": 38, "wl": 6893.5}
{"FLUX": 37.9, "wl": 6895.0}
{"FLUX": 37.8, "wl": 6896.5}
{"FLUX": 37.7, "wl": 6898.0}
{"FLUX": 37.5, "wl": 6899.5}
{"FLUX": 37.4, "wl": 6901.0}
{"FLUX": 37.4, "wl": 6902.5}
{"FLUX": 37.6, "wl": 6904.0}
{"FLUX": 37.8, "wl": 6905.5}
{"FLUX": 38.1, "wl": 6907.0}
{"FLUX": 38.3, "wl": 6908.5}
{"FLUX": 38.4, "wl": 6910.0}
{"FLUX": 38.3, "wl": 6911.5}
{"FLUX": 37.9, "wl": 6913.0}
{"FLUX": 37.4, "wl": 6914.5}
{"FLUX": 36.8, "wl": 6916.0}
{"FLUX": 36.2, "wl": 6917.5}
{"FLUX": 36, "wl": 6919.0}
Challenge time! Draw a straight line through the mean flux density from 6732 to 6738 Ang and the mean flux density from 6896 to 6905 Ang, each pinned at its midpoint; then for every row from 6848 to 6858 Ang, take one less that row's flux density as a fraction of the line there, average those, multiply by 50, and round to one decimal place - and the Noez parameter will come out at 2.4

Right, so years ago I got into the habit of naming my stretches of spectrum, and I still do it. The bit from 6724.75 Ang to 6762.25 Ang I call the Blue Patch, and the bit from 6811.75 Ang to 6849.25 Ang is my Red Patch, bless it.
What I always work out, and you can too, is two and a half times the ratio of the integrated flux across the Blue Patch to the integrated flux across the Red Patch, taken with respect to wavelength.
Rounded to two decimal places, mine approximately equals 2.62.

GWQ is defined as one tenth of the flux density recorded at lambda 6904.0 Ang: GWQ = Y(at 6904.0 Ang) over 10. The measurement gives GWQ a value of 3.76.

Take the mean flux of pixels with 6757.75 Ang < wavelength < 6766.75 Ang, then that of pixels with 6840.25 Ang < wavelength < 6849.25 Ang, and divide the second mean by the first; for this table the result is 1.00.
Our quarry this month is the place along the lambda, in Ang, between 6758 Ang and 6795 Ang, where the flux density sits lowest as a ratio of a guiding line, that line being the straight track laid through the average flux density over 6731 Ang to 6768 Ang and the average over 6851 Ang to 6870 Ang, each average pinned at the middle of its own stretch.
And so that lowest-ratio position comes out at 6770.5 Ang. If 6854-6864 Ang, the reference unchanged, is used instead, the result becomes 6859.0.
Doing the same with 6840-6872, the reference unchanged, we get 6859.0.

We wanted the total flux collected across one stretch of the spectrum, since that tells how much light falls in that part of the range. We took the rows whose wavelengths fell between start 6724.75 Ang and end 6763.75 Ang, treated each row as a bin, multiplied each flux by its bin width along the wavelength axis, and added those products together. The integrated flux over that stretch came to 1475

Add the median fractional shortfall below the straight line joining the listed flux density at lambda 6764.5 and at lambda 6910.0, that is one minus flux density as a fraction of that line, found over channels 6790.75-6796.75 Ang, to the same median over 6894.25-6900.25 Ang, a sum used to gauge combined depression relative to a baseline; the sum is 0.025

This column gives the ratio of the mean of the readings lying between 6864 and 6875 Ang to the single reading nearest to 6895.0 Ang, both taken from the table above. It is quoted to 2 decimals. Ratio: 0.96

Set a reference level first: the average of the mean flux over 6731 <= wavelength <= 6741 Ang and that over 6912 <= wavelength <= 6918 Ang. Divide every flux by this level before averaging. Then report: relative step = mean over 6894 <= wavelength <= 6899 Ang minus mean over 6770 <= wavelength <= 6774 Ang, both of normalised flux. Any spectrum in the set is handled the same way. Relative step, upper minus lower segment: 0.070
